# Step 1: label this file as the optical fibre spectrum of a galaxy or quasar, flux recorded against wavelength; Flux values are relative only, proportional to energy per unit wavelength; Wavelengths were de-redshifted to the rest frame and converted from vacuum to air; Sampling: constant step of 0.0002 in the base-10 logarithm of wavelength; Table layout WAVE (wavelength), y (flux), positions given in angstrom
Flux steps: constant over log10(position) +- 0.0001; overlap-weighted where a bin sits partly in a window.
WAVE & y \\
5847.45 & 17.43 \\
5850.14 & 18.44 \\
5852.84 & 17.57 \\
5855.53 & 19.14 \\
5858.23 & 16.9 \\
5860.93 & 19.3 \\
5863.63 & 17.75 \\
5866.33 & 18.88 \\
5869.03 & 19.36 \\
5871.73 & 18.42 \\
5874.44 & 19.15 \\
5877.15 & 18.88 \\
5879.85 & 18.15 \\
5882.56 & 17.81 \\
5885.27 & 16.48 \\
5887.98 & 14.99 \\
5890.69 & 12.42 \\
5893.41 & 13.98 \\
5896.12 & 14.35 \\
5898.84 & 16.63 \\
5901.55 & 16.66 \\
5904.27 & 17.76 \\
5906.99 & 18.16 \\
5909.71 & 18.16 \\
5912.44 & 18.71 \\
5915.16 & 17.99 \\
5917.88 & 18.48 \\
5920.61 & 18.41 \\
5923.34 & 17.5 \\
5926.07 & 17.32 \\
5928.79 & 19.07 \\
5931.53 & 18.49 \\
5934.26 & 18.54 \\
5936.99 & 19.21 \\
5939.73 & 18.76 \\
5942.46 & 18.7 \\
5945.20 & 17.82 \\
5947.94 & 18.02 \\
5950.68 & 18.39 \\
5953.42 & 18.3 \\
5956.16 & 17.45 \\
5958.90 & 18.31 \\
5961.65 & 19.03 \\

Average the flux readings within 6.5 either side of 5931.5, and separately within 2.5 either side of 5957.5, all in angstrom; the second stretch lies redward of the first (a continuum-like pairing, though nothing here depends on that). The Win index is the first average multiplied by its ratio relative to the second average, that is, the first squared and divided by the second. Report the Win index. 19.2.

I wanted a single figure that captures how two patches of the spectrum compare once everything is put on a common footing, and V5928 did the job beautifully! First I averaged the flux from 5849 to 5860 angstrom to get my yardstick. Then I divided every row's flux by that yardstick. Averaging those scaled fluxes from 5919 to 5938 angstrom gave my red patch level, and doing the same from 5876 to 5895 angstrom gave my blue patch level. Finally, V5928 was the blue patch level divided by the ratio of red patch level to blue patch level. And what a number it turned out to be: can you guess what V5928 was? 0.78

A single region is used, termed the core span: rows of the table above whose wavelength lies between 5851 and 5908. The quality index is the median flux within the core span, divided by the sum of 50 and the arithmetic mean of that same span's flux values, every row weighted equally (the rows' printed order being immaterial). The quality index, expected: 0.264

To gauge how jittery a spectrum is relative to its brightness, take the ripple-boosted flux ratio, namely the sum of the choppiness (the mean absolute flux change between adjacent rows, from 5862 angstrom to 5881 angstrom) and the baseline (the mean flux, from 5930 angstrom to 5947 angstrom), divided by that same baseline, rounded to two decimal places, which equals 1.04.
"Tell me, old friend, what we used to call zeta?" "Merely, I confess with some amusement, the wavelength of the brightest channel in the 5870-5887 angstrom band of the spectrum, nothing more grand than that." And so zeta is 5874.44 angstrom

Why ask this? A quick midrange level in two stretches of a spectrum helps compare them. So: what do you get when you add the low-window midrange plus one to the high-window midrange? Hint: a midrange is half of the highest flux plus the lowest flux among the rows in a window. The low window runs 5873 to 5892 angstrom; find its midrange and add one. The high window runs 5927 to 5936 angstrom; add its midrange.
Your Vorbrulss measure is 35.6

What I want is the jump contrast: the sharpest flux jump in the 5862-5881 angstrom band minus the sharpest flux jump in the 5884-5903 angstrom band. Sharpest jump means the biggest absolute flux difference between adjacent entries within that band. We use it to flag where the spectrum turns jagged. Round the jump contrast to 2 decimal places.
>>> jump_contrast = -1.44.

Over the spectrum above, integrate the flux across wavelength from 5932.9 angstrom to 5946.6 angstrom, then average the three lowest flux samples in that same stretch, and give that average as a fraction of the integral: 0.072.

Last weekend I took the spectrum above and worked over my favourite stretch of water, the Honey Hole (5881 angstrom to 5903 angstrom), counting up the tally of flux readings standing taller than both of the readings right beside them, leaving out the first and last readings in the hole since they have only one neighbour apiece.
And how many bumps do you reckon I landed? 0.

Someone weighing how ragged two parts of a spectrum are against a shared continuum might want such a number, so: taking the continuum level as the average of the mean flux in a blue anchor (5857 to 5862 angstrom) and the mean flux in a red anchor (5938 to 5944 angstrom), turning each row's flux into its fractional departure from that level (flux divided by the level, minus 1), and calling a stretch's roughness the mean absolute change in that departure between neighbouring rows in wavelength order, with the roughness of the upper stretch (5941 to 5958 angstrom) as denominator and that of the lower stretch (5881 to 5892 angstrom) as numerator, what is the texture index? 3.8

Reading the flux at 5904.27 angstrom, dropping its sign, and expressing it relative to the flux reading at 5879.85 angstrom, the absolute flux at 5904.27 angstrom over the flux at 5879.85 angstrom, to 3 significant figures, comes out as 0.979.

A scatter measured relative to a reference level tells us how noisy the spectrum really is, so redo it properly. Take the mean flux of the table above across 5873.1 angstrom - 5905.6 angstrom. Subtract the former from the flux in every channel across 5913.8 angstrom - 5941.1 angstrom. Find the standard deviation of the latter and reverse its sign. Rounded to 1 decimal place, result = -0.6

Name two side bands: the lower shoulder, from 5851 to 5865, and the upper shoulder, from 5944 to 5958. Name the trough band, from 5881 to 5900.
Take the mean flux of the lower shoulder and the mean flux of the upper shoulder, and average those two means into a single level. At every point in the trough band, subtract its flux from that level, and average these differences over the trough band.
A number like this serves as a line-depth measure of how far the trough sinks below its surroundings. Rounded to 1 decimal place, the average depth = 2.8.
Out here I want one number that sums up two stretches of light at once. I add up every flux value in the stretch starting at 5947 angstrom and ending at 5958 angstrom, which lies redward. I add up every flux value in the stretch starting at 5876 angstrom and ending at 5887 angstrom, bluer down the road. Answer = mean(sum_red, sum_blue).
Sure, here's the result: 71.7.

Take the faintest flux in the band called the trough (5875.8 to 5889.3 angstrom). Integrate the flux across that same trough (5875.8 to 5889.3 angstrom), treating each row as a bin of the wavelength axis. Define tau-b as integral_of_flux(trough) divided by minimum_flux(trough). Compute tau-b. 15.6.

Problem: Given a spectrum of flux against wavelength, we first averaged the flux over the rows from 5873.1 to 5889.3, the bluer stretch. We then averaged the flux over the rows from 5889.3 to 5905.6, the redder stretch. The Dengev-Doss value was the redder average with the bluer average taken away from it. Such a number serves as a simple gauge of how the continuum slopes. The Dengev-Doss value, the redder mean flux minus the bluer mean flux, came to -2.3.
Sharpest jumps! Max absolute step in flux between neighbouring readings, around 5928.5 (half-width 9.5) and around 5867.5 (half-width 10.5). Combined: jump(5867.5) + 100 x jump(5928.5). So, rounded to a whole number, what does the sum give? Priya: 177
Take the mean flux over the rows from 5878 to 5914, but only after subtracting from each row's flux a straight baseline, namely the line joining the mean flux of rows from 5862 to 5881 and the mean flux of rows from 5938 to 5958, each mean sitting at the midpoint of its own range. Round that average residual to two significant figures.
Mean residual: -2.0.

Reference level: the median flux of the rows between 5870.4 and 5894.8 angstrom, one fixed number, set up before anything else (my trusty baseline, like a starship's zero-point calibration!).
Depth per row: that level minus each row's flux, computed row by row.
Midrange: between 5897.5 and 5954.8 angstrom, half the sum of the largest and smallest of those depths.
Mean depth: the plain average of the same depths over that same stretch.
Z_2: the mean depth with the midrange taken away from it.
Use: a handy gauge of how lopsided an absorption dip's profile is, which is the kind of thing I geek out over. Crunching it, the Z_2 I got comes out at -0.23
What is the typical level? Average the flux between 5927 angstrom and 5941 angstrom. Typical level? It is 18.8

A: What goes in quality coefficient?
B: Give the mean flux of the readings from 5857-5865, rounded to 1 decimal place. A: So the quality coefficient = 18.0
